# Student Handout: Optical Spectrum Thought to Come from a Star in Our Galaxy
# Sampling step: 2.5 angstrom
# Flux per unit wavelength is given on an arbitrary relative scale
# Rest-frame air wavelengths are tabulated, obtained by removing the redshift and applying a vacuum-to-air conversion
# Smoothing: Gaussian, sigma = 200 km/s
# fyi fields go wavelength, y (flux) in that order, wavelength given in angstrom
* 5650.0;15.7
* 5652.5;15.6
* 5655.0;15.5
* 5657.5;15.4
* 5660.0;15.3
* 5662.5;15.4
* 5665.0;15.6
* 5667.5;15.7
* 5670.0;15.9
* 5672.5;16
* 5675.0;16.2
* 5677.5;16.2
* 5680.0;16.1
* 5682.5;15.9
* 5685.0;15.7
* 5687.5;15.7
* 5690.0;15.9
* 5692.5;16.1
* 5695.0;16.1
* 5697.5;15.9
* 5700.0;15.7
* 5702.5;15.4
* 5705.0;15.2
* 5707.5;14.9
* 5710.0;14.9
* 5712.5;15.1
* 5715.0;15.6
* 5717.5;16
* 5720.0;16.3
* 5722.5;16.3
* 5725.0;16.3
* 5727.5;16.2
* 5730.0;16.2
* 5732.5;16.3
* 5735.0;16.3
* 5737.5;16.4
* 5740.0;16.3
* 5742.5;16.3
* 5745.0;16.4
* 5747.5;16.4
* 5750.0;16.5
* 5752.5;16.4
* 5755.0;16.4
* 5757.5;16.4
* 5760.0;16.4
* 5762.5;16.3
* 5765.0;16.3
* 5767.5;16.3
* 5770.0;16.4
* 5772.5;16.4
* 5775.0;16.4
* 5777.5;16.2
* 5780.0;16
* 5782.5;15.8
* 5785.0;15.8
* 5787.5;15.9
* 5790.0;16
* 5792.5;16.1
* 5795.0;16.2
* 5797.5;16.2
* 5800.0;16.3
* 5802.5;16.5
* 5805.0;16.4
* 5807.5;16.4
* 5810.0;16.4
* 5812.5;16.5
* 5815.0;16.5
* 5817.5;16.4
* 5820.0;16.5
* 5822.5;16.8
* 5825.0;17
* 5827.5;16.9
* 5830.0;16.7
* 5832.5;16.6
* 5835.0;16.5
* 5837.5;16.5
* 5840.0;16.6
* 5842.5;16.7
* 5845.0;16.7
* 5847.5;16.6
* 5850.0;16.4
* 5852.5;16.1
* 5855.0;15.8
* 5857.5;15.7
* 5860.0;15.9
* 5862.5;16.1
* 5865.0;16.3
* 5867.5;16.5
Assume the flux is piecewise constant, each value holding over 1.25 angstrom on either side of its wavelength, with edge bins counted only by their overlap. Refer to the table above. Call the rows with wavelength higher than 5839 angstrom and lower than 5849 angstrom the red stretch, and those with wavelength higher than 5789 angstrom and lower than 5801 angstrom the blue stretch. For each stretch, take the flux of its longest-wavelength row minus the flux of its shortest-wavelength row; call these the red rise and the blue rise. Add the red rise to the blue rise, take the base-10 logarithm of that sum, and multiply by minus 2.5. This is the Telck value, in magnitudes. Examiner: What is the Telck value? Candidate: 1.3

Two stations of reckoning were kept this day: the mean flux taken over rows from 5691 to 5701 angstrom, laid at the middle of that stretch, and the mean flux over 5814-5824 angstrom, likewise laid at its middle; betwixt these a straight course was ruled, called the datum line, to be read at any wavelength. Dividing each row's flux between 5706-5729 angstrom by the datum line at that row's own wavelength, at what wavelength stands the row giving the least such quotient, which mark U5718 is 5710.0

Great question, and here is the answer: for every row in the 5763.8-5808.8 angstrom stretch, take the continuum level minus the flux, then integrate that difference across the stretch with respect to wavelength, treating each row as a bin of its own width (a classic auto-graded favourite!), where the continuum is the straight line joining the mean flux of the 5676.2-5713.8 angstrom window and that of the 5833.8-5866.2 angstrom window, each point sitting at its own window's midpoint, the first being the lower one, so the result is -7.5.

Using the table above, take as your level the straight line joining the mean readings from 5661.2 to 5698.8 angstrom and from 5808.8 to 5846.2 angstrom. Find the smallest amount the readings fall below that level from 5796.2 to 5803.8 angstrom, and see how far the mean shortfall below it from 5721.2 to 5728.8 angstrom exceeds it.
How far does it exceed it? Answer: -0.15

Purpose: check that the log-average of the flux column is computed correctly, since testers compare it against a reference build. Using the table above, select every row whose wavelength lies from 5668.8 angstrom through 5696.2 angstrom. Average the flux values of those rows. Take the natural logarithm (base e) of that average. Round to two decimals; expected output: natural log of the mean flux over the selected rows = 2.77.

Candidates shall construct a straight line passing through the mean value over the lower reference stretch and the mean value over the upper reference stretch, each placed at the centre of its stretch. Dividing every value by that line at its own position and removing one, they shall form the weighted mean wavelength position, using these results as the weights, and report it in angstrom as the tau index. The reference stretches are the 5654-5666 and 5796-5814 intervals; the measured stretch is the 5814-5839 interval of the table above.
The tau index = 5824.2 angstrom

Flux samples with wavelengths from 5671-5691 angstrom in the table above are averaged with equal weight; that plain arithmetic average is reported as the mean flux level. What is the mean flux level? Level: 16.0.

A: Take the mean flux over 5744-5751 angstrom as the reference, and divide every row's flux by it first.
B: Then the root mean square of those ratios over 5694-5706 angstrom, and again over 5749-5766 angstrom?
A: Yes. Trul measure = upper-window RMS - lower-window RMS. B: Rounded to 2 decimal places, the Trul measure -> 0.04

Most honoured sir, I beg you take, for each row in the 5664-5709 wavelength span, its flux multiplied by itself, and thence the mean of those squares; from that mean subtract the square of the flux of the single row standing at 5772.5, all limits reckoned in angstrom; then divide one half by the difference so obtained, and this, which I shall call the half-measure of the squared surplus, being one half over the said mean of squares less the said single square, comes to -0.03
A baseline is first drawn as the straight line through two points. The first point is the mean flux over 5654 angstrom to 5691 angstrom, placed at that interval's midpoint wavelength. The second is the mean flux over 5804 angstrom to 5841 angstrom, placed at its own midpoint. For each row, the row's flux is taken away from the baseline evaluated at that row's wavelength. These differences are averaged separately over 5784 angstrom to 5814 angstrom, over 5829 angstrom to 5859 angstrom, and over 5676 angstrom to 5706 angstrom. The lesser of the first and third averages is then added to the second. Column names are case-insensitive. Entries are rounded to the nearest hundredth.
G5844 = 0.33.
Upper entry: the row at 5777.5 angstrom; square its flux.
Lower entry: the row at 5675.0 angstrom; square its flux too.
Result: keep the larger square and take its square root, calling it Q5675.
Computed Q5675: 16.2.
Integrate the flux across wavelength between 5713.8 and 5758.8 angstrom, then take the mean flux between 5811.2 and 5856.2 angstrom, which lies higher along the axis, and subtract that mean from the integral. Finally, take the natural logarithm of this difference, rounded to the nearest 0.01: 6.57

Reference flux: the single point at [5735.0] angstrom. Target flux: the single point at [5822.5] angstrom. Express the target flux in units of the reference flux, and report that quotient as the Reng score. 1.03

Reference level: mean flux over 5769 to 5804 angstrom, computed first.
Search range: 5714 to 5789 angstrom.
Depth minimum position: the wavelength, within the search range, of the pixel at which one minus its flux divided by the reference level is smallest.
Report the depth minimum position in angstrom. 5750.0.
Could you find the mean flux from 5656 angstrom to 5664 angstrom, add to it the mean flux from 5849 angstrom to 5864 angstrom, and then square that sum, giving 984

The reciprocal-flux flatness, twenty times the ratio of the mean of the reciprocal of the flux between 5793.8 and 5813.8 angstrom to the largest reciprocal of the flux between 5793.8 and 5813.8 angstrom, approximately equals 19.8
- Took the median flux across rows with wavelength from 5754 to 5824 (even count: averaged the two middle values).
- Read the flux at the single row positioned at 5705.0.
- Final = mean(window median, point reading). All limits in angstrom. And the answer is 15.8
